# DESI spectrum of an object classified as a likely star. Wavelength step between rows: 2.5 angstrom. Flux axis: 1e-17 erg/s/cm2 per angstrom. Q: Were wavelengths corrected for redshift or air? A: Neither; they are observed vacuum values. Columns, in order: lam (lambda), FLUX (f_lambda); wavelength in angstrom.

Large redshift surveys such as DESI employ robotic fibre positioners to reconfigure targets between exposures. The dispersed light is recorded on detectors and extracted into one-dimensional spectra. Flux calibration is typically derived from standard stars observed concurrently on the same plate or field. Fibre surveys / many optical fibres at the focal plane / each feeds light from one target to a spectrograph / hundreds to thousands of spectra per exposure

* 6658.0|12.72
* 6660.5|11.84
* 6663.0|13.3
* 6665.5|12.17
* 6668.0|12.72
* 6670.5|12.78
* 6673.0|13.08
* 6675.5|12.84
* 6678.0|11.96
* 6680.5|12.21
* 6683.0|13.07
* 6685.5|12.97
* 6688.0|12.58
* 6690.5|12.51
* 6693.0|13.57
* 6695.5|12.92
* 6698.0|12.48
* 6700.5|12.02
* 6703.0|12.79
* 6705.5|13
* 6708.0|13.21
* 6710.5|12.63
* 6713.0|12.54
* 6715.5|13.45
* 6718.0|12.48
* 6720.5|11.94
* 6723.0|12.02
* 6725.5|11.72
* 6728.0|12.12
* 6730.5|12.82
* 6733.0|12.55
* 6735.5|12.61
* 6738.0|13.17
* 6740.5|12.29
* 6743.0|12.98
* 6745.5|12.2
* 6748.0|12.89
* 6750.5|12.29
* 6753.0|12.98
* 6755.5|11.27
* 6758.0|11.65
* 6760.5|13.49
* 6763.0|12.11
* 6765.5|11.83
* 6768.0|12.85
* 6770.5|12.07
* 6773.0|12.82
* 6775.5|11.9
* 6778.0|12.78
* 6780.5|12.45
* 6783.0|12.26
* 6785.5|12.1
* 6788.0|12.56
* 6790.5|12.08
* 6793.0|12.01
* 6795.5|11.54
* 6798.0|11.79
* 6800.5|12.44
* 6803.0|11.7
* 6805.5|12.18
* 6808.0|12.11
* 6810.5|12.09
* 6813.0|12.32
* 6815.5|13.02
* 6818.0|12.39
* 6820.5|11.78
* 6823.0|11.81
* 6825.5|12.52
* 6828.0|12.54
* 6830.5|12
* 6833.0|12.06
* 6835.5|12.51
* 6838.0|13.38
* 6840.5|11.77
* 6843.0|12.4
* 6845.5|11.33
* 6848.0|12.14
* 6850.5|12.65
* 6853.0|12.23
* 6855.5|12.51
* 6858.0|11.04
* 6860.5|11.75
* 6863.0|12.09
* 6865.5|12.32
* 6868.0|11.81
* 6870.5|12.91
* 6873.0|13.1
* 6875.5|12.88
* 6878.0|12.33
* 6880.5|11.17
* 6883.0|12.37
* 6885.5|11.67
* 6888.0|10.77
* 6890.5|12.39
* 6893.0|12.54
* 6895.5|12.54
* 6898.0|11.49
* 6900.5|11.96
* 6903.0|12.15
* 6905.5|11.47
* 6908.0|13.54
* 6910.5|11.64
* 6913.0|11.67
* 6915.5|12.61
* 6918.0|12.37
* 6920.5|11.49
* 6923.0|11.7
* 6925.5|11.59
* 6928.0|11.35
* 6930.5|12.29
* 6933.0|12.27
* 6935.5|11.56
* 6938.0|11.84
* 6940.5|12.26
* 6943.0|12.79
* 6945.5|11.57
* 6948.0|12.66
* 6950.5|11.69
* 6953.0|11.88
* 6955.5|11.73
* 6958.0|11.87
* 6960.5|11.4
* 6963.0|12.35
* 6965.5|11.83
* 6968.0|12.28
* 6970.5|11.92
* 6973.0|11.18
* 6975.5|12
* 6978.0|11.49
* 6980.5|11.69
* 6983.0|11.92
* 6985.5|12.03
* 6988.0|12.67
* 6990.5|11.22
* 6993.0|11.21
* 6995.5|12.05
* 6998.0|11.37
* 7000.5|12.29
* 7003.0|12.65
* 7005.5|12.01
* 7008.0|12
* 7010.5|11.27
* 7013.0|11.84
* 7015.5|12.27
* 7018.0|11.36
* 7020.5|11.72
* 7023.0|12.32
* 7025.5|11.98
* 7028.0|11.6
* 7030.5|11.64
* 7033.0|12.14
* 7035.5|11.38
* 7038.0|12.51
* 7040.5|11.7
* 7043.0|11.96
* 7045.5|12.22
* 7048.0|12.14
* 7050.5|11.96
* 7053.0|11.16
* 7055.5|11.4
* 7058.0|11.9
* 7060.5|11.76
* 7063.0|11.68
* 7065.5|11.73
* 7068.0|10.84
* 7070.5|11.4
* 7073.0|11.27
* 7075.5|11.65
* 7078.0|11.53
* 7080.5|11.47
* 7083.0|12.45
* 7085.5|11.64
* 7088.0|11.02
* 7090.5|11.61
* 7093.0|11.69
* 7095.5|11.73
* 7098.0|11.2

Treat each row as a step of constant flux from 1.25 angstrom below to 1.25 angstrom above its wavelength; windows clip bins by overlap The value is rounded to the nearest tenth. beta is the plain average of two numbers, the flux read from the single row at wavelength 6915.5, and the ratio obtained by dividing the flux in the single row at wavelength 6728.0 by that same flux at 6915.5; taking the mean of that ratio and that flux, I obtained 6.8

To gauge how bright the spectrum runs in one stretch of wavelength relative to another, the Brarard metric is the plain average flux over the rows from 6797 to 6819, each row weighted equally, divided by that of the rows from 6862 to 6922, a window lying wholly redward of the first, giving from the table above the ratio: 1.01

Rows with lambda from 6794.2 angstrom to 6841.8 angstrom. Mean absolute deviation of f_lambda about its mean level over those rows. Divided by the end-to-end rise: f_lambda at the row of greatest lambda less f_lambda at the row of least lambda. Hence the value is 1.6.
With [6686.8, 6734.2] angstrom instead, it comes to -12.7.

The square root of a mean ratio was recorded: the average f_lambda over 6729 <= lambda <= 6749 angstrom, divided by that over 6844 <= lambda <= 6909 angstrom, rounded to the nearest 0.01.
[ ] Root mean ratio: 1.02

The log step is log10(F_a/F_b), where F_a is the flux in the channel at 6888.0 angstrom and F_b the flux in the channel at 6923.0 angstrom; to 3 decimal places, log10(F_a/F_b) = -0.036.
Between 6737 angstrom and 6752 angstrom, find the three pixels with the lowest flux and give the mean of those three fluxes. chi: 12.3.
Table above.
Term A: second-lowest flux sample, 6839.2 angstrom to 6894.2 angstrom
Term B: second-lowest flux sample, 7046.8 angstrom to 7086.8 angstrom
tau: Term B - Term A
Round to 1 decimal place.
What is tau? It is 0.1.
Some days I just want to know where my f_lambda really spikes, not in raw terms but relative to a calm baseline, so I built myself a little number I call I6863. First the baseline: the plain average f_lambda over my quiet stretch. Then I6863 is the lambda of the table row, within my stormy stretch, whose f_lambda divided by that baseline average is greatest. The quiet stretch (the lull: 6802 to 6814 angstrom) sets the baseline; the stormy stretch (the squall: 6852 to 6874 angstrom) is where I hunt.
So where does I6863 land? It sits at 6873.0 angstrom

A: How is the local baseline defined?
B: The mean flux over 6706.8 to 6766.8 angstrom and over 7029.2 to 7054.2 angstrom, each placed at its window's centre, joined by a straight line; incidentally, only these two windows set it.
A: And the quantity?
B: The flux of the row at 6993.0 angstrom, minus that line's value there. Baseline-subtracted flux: -0.8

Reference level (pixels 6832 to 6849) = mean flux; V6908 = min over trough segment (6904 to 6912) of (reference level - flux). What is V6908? -1.3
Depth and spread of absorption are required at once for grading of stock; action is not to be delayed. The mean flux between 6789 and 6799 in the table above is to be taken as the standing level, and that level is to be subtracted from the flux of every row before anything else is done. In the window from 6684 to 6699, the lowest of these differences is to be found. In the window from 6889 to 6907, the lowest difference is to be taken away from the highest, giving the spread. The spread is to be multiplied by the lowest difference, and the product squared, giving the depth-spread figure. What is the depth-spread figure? 0.4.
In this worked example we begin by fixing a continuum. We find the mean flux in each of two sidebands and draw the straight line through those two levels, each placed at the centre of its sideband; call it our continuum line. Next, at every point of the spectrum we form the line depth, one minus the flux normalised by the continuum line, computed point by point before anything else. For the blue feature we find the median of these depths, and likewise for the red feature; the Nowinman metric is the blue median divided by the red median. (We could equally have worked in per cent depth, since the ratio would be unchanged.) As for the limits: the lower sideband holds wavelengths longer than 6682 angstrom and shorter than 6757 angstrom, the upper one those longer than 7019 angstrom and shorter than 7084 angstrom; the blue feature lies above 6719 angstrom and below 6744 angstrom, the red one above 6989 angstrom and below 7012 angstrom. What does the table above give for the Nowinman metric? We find -0.9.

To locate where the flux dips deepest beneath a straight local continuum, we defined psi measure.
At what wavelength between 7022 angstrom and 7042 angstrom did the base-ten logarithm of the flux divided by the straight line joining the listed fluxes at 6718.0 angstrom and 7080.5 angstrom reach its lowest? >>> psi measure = 7035.5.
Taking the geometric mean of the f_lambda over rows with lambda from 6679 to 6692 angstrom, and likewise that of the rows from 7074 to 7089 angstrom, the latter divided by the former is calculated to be 0.92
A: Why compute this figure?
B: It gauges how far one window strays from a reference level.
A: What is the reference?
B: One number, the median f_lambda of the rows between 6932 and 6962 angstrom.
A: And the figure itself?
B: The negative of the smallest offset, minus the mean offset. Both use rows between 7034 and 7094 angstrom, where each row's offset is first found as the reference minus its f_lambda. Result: 0.5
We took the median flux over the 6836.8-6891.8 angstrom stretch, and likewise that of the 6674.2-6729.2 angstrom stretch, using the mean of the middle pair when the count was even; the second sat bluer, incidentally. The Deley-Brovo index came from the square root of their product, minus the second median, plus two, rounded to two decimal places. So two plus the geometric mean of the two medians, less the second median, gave 1.86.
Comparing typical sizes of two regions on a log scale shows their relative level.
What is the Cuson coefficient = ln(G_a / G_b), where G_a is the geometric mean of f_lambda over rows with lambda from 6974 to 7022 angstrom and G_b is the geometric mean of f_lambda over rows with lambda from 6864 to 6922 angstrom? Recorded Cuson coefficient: -0.024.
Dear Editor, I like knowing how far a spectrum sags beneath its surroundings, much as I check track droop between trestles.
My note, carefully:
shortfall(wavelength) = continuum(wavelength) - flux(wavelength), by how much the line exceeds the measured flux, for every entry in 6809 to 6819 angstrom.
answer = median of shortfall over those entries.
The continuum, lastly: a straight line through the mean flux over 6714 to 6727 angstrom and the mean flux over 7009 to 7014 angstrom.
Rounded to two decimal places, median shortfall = -0.28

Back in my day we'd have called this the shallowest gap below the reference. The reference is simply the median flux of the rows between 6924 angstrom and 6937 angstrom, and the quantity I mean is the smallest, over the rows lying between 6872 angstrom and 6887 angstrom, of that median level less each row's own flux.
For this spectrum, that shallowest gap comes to -1.5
